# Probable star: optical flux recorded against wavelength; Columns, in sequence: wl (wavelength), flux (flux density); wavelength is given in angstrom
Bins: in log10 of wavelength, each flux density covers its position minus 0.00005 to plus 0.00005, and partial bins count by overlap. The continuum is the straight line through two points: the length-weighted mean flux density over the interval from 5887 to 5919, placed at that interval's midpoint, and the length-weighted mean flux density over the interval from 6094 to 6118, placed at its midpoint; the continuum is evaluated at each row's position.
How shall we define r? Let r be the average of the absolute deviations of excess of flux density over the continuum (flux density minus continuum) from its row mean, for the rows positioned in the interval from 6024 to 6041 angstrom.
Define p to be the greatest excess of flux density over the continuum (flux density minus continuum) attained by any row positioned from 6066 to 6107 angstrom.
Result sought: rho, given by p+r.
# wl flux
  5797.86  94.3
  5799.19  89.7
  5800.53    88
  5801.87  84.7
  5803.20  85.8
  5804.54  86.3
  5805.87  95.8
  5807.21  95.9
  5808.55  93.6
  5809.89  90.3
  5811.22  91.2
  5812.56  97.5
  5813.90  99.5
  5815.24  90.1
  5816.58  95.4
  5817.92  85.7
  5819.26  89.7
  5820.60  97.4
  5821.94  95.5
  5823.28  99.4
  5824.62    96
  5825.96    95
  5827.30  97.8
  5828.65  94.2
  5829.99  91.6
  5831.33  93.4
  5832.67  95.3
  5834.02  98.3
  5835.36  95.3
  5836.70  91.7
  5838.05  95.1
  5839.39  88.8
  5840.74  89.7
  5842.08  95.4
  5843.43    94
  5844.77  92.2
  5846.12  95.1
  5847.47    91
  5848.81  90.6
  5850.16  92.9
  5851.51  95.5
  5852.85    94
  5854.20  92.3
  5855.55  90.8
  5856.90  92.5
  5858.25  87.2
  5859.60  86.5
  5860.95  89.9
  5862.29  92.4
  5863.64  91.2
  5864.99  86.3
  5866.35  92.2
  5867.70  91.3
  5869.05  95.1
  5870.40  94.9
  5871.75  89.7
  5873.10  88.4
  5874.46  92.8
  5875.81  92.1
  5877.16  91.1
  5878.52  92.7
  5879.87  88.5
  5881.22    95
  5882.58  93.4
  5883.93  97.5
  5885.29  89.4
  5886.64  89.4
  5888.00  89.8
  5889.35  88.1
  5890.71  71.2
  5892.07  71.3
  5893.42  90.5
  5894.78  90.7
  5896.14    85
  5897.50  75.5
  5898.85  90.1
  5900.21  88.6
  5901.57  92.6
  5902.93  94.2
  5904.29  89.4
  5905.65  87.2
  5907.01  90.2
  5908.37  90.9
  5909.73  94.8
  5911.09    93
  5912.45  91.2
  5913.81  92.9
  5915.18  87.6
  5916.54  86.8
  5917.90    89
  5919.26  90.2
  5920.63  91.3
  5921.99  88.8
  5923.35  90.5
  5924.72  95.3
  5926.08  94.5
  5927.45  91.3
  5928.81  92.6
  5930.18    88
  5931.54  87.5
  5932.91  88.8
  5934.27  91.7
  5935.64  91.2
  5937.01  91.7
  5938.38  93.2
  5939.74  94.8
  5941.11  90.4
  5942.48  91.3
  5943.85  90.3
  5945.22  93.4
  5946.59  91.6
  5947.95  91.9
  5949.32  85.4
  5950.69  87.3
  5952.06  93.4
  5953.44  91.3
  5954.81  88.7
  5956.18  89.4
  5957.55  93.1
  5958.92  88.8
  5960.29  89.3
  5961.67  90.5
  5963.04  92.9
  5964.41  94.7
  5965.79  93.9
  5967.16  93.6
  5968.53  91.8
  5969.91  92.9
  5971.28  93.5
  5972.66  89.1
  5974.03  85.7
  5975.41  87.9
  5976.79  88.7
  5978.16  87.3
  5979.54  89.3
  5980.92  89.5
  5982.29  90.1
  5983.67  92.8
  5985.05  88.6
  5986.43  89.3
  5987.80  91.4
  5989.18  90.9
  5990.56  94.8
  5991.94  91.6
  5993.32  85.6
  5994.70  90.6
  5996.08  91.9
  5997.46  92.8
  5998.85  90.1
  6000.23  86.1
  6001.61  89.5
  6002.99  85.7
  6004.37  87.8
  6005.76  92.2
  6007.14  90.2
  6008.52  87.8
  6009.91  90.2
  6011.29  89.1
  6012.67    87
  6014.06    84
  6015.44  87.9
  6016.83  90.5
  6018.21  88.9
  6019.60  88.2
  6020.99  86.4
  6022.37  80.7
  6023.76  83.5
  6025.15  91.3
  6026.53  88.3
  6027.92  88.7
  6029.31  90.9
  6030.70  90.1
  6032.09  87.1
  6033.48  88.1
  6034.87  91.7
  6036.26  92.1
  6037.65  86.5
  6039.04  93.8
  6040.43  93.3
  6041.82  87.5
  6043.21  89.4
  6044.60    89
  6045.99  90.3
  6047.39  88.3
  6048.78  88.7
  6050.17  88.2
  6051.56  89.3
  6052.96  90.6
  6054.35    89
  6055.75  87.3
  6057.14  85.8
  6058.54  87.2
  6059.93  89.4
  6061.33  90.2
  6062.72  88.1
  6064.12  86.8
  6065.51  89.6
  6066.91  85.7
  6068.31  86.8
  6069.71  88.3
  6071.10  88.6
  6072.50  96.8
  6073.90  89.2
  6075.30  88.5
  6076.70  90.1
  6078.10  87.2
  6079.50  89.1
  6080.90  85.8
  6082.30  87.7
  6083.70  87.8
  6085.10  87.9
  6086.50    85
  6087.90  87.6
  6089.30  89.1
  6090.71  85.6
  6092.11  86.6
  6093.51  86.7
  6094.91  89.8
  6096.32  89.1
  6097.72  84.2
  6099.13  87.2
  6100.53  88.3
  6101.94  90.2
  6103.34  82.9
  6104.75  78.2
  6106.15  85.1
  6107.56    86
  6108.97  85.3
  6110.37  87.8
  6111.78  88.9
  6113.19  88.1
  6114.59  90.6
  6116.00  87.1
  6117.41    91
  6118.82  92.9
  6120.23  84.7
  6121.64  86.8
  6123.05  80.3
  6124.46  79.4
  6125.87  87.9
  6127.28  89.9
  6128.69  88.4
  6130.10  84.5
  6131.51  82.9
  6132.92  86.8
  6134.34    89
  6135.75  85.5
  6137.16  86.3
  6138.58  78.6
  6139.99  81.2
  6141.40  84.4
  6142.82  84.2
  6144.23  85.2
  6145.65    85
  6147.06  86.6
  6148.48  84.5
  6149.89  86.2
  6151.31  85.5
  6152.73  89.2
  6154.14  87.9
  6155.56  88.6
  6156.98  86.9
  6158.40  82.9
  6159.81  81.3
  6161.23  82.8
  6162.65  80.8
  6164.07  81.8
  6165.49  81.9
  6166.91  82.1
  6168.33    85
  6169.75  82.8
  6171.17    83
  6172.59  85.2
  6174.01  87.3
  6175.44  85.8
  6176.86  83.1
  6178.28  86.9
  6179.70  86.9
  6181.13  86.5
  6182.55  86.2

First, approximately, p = 9.6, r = 2.0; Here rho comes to 11.7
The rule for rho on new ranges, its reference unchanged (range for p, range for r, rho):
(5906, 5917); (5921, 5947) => 8.6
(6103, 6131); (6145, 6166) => 8.3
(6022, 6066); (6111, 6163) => 9.2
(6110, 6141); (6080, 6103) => 7.3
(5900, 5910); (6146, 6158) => 8.2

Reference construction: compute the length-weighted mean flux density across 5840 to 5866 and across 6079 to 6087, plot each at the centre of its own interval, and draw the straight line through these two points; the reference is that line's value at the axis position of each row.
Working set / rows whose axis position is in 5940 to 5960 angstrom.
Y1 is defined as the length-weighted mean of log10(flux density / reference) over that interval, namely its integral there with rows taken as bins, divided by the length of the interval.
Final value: 0.004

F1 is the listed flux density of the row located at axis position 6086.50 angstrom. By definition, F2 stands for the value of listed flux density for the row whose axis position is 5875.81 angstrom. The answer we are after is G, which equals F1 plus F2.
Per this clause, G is 177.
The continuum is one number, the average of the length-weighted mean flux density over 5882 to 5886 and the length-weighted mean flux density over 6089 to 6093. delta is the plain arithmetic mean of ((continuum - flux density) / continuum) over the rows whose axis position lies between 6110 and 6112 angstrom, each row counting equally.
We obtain 0.020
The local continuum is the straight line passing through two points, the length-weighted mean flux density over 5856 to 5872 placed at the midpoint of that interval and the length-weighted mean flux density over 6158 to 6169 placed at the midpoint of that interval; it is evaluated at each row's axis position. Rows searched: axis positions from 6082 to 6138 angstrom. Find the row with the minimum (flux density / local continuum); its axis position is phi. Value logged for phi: 6104.75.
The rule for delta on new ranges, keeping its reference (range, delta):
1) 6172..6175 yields 0.043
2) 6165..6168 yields 0.091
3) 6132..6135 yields 0.025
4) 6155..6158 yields 0.027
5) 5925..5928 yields -0.030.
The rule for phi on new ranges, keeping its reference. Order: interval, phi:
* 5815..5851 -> 5817.92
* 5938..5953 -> 5949.32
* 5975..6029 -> 6022.37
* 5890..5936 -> 5890.71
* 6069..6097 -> 6086.50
